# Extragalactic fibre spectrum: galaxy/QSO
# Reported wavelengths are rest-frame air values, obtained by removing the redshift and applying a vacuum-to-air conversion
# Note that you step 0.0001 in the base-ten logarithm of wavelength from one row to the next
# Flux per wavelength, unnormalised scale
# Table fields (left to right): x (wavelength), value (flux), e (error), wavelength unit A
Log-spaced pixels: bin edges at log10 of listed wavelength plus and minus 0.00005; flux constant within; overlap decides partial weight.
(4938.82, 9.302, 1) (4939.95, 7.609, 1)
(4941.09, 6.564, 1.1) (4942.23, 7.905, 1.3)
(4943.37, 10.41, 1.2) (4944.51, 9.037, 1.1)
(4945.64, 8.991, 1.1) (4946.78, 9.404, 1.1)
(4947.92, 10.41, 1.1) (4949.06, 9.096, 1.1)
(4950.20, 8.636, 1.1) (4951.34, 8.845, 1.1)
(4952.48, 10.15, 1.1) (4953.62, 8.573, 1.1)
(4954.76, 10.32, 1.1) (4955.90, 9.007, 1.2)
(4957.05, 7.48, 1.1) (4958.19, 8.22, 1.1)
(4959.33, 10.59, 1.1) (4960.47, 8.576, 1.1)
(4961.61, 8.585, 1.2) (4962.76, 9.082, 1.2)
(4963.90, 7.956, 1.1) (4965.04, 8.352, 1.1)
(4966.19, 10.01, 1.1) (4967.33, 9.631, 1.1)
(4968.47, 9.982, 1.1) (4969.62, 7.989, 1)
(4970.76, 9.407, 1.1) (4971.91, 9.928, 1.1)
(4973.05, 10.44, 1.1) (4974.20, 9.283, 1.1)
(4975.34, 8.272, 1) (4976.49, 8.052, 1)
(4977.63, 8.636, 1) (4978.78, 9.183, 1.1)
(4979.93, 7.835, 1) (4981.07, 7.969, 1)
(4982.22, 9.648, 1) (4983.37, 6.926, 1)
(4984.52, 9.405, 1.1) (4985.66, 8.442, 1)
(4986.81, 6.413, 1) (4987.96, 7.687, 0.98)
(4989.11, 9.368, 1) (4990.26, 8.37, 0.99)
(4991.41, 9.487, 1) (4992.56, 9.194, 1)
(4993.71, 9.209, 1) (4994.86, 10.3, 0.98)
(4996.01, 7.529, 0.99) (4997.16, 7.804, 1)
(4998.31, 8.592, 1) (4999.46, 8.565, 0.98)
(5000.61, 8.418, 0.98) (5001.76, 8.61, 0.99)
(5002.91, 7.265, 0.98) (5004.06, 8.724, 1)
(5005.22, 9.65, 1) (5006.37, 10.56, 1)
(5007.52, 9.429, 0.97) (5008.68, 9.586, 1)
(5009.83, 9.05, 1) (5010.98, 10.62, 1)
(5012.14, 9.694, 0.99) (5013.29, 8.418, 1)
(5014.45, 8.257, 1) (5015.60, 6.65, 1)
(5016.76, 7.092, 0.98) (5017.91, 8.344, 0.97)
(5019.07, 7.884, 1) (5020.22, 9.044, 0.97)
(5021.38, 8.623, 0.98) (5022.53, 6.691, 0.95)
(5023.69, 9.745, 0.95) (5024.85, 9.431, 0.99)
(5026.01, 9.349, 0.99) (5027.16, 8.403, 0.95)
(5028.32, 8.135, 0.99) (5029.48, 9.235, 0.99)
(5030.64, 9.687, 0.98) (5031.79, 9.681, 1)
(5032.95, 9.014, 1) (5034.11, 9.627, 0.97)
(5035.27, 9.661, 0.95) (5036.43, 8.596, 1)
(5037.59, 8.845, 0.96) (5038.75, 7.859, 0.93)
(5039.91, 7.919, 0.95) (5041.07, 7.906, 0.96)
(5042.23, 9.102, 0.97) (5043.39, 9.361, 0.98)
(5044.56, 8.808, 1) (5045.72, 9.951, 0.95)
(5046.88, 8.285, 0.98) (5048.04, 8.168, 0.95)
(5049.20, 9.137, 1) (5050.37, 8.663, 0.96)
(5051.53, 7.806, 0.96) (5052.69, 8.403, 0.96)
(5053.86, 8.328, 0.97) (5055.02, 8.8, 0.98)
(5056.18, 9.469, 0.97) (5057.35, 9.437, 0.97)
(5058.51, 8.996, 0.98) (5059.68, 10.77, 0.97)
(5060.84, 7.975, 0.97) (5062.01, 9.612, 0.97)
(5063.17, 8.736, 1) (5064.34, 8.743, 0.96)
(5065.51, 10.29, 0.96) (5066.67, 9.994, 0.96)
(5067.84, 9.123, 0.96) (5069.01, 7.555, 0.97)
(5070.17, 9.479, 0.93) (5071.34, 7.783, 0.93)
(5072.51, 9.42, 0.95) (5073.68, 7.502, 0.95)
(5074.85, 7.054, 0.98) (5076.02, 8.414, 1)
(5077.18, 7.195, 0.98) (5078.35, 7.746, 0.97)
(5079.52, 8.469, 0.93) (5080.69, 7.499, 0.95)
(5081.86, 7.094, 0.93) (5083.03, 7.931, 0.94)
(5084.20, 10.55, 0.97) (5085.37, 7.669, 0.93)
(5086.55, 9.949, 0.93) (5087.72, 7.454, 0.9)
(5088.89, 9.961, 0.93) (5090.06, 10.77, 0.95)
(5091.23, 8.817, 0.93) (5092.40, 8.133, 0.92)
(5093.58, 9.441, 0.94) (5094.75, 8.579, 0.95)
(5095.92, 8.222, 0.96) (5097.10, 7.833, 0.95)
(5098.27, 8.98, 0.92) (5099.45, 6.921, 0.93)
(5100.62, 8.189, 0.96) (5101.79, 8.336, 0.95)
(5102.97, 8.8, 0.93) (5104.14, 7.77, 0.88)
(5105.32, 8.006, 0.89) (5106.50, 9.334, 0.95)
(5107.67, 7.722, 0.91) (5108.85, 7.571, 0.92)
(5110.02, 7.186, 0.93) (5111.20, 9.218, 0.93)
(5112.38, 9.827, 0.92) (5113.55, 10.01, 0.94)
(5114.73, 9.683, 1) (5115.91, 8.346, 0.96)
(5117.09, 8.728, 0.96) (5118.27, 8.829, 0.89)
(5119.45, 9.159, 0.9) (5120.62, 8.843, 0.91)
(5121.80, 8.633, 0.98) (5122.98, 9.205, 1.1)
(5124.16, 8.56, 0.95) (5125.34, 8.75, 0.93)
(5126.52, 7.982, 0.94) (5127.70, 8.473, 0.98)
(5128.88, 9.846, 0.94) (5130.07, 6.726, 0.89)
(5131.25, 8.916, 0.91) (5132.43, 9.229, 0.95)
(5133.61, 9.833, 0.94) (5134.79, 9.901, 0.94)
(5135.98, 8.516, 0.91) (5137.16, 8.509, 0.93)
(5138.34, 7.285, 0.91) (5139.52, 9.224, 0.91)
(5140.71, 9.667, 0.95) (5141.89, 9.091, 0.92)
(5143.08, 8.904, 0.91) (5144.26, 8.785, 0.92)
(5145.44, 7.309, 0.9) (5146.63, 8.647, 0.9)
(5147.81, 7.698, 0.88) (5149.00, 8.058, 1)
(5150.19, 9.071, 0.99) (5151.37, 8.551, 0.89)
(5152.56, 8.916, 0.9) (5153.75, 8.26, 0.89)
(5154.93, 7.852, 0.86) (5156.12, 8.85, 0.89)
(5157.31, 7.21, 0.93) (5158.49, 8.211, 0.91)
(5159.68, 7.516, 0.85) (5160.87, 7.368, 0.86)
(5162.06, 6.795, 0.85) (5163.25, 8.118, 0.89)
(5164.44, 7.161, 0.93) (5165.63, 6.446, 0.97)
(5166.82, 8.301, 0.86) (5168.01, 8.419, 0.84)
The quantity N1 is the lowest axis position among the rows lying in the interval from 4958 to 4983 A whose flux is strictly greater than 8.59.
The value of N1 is 4959.33 A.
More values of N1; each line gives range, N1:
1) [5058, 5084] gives 5058.51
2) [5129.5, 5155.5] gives 5131.25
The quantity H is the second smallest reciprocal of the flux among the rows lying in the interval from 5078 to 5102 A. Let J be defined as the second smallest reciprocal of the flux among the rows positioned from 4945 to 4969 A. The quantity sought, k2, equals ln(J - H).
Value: -6.7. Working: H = 0.0948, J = 0.096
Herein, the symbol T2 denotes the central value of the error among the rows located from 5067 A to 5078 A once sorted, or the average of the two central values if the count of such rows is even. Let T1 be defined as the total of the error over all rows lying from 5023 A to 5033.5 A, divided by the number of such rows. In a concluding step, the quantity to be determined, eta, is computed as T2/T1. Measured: 0.98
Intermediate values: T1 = 0.98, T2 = 0.96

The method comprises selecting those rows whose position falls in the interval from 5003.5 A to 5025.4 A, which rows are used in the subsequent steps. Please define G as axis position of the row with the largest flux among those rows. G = 5010.98 A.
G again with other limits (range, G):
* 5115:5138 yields 5134.79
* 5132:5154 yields 5134.79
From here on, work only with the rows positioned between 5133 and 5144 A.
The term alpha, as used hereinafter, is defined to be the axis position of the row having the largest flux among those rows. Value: 5134.79 A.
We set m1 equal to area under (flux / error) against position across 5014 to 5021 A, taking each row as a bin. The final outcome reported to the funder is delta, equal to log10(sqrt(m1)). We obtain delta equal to 0.874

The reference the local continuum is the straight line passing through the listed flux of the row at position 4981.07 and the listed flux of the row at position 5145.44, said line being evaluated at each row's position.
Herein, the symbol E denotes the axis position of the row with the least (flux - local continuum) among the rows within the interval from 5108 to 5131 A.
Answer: 5130.07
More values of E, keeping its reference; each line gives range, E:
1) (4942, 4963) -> 4957.05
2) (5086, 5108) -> 5099.45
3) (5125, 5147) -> 5130.07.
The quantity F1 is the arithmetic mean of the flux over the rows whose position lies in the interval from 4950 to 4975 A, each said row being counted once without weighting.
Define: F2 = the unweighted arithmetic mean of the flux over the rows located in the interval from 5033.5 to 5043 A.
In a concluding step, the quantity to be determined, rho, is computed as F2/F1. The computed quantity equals 0.95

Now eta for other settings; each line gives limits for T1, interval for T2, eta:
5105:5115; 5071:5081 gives 1.02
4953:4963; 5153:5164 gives 0.79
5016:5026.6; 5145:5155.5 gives 0.92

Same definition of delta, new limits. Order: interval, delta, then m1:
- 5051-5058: 0.900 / 63.0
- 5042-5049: 0.904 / 64.4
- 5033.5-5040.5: 0.902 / 63.8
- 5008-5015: 0.907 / 65.0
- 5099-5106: 0.893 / 61.0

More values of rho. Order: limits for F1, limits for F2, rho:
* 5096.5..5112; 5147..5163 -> 0.99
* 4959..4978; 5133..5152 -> 0.95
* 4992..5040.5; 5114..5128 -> 1.00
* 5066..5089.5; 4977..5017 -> 1.03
